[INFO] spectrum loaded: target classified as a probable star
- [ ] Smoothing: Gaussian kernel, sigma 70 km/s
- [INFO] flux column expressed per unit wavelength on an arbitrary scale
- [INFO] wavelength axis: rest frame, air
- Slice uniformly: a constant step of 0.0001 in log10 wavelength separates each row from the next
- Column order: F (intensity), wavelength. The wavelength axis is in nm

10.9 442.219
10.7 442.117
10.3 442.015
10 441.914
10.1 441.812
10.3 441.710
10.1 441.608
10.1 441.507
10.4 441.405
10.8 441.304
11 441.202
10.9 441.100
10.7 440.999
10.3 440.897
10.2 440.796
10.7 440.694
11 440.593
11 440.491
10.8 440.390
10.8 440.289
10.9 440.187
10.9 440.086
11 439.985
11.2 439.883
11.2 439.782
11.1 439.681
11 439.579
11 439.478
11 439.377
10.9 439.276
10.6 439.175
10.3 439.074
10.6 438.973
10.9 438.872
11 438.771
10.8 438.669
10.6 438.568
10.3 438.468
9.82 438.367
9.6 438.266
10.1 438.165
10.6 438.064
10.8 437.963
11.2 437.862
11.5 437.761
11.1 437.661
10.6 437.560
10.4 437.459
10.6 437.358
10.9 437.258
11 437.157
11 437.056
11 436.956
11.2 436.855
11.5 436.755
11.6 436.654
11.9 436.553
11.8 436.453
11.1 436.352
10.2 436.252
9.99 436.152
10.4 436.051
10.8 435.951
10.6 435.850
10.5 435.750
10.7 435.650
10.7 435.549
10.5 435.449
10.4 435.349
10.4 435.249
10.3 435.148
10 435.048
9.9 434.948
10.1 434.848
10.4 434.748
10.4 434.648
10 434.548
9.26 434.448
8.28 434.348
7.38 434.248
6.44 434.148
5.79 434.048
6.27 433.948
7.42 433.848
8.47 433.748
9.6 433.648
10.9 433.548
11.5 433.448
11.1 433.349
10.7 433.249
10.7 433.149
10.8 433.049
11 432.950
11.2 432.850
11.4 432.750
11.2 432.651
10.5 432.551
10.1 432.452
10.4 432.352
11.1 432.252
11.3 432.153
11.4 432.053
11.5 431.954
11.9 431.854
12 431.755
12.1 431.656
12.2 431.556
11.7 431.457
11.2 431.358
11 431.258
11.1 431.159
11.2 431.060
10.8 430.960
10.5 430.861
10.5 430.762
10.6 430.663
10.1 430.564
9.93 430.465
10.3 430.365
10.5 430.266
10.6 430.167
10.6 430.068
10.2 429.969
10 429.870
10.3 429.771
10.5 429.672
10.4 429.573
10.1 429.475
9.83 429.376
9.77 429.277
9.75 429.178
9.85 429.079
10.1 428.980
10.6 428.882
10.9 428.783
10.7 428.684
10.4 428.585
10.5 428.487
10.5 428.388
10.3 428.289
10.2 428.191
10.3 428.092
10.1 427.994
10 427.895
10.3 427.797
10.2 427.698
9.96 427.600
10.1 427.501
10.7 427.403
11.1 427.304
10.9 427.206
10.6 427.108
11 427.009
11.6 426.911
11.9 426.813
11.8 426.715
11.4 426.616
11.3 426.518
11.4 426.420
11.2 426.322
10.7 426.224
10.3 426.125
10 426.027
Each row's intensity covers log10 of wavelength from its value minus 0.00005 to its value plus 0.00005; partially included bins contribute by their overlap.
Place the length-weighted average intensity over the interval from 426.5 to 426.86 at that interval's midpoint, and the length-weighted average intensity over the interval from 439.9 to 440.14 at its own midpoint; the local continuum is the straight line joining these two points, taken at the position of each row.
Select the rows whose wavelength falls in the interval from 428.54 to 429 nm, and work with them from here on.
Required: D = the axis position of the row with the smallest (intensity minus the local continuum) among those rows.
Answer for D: 428.980 nm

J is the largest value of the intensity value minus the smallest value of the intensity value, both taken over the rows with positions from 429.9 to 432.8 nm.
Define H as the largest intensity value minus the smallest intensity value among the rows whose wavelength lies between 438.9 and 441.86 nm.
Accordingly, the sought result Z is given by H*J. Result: 2.5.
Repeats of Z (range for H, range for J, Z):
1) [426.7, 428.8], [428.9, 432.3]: 4.8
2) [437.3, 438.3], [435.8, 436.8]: 3.6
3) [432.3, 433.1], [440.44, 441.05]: 1.0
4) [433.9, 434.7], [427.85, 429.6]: 5.3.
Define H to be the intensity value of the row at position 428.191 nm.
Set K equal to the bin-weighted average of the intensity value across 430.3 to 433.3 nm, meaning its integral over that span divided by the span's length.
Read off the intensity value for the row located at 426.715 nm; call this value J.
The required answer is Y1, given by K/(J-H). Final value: 7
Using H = 10.2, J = 11.8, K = 11.0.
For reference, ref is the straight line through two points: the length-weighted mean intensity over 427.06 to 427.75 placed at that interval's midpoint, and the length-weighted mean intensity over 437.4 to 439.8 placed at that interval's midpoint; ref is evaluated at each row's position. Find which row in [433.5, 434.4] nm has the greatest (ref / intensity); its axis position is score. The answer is 434.048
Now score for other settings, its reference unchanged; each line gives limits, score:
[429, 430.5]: 429.178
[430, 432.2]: 430.465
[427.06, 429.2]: 429.178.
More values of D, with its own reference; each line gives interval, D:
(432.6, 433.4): 433.149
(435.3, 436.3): 436.152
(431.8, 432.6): 432.452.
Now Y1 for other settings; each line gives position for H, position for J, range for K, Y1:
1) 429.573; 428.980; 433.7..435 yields -28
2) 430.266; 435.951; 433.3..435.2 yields 30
